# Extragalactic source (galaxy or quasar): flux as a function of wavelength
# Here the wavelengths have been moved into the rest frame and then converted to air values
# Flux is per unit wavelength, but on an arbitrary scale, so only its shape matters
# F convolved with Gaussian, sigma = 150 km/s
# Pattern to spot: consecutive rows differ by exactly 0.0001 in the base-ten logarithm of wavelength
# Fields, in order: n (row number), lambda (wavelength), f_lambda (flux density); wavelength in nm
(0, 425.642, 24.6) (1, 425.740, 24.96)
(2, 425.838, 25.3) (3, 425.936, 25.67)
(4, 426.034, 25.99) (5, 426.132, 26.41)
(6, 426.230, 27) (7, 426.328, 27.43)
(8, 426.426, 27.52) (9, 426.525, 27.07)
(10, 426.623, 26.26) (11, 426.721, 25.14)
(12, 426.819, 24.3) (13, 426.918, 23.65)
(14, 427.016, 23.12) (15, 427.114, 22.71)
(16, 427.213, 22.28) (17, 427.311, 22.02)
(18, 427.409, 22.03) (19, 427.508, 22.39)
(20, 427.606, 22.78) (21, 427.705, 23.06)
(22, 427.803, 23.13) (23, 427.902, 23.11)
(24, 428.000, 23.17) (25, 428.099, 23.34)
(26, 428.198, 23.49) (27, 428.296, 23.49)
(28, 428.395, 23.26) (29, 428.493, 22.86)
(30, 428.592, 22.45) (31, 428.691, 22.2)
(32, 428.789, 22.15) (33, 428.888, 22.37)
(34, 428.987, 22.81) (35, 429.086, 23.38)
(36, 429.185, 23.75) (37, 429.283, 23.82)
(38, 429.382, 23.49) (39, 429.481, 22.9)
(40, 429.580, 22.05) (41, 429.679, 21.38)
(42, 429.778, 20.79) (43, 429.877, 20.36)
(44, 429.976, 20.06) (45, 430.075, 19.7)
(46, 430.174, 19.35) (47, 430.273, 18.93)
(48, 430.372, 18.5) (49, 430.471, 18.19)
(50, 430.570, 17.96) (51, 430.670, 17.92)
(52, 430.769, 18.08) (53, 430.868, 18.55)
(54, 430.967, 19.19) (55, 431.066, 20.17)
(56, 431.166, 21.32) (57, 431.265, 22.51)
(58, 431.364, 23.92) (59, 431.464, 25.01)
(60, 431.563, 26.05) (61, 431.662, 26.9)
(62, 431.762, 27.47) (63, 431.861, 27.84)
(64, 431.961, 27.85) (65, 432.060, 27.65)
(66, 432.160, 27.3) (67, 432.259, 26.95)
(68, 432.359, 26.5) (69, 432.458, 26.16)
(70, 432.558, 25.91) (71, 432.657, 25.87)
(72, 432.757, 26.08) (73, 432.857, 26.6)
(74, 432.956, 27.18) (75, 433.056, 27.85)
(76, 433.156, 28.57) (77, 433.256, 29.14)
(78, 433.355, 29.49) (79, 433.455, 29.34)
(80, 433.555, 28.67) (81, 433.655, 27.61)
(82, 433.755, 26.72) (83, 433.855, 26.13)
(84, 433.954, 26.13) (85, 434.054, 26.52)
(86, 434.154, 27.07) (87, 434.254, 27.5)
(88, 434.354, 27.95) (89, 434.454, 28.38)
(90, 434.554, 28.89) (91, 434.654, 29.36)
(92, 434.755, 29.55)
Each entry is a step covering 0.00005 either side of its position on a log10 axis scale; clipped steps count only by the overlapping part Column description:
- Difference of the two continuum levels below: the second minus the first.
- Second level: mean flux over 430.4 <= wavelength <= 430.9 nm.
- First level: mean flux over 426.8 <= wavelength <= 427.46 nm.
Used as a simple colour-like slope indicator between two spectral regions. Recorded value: -4.7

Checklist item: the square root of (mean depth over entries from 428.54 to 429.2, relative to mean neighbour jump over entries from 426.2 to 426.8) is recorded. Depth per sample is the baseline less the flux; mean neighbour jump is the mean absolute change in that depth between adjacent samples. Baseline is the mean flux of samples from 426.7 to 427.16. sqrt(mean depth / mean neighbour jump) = 1.3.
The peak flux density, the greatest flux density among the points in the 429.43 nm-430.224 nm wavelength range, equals 22.9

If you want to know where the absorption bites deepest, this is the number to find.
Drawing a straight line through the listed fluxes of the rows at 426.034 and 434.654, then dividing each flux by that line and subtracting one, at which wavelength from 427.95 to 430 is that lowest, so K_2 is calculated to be 429.976 nm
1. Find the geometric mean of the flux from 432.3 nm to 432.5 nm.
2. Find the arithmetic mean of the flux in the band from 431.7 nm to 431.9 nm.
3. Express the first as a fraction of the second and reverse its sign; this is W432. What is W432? -0.95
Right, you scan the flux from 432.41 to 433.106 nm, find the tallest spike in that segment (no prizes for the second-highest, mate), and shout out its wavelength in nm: 433.056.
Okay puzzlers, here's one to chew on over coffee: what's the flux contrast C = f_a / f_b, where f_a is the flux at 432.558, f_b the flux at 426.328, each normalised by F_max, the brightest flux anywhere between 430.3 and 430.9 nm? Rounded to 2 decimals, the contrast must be 0.94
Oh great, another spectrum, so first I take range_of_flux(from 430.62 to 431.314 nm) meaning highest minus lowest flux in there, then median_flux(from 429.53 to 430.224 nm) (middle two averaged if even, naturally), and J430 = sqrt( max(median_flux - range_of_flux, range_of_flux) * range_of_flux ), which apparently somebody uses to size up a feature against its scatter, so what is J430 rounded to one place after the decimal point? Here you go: 8.5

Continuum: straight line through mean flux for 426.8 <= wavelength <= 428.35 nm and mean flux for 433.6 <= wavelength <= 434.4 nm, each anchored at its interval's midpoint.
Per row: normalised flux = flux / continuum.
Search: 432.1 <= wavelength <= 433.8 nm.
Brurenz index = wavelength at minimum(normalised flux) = 432.657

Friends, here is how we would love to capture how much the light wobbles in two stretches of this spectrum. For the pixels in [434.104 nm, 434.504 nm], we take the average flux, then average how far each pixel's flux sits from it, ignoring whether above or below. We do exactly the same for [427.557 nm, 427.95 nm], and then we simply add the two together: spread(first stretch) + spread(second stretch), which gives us 0.6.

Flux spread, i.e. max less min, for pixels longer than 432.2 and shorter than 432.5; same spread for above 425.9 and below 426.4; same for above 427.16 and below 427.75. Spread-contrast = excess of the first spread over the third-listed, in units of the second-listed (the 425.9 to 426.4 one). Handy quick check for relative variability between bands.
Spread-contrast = -0.1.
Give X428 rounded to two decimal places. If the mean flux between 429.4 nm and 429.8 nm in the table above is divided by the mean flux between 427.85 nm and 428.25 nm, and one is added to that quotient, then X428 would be 1.94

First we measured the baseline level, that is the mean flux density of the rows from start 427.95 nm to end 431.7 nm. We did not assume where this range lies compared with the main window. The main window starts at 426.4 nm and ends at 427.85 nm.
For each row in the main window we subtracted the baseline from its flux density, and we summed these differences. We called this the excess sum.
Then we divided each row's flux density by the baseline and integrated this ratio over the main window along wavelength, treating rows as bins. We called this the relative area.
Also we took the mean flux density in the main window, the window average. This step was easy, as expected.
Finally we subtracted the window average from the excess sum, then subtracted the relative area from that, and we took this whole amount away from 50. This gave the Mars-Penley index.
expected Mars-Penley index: 44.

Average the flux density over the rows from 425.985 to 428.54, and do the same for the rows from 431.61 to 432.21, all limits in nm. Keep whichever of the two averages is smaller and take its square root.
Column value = 4.91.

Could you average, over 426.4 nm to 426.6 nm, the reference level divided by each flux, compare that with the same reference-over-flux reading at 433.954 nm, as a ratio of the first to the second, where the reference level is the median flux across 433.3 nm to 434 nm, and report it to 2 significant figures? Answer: 0.96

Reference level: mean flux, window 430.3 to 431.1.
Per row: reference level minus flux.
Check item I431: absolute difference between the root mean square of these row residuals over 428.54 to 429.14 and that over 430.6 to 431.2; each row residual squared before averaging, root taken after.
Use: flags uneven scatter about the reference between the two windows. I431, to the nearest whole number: 3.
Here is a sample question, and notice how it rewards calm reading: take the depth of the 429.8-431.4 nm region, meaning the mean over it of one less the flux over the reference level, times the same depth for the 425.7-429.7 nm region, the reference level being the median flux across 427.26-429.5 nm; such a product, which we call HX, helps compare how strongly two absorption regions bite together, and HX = -0.005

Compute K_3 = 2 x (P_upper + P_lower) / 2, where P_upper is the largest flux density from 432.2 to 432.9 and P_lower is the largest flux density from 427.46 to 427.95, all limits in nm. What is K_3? 50.1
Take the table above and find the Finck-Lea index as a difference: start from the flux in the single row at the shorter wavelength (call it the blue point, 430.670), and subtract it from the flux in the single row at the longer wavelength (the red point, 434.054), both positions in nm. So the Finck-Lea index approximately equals 8.6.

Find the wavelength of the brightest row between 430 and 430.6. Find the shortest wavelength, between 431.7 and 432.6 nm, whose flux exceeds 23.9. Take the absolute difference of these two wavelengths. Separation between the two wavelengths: 1.69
